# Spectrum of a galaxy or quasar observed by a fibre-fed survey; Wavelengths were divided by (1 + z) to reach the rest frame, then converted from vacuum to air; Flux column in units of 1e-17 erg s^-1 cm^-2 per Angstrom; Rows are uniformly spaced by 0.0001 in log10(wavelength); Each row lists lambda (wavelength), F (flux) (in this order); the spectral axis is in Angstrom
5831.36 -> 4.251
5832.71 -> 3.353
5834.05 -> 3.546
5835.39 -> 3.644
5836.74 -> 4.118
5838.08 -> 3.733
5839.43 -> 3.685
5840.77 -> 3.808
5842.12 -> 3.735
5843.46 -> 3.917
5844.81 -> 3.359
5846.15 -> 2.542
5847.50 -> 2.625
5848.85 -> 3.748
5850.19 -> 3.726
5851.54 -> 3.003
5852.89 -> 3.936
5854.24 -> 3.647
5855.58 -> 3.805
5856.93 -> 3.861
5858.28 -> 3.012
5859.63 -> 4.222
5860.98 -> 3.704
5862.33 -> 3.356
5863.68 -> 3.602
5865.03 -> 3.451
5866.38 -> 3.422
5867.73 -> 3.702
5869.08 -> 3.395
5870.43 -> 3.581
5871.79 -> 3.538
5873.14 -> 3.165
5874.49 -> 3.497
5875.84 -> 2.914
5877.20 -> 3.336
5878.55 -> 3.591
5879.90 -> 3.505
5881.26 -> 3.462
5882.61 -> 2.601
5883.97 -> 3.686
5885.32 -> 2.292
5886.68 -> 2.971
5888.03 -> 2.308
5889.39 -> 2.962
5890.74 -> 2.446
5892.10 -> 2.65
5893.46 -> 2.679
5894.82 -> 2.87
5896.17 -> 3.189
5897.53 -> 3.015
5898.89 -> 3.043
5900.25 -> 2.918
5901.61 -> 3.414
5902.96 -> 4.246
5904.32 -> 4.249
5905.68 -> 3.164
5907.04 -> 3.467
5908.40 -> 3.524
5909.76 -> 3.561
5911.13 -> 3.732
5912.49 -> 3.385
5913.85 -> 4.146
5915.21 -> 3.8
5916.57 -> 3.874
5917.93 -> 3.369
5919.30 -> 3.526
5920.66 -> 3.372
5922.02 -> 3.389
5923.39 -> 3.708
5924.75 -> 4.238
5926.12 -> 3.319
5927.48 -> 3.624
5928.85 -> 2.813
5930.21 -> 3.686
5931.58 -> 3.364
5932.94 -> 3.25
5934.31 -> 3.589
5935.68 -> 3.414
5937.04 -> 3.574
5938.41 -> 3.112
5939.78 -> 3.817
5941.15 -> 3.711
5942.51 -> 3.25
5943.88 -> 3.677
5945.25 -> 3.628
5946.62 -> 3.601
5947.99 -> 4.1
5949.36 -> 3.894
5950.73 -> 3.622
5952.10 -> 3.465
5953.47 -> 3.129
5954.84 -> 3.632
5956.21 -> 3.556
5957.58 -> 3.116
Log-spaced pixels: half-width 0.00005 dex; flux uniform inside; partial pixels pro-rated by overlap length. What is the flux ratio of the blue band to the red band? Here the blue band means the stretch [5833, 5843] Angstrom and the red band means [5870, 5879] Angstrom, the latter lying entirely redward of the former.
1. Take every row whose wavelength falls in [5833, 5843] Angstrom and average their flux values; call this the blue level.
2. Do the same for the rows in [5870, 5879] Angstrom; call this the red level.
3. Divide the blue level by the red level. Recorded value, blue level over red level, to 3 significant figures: 1.11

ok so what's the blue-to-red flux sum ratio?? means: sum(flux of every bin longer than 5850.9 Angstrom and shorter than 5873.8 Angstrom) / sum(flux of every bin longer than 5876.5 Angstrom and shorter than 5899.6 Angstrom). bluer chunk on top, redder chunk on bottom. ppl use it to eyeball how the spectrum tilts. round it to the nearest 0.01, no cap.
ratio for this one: 1.19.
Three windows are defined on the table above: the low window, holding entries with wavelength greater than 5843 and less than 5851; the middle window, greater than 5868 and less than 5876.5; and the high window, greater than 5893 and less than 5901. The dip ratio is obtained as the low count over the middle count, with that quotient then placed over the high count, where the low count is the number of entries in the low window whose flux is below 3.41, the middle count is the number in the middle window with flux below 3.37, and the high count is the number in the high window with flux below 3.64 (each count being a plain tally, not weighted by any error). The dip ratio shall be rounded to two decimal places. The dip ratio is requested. 0.25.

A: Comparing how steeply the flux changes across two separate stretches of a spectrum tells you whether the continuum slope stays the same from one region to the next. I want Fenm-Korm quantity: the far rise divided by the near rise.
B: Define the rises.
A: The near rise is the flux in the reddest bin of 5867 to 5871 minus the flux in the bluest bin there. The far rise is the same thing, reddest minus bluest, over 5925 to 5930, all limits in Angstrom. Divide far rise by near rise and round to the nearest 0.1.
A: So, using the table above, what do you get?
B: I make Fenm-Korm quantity 4.2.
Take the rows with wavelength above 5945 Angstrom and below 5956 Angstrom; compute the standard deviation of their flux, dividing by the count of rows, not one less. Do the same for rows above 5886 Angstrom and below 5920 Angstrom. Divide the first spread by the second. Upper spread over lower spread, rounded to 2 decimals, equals 0.51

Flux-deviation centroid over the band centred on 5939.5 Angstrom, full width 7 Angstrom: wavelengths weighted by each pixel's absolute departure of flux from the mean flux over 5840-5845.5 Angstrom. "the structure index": 5939.8 Angstrom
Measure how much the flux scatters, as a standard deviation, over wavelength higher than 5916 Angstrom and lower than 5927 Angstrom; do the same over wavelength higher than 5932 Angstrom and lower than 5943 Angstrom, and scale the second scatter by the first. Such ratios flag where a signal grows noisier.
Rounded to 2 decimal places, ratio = 0.77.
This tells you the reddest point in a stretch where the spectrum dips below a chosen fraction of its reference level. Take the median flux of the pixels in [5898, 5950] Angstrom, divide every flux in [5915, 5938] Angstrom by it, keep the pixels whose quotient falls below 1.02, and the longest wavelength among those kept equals 5937.04 Angstrom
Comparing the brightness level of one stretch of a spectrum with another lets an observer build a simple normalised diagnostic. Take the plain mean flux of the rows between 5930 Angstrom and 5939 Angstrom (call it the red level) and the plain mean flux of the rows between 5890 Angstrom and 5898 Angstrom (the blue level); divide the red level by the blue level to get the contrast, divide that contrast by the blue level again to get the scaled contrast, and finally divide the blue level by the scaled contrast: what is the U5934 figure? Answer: 6.5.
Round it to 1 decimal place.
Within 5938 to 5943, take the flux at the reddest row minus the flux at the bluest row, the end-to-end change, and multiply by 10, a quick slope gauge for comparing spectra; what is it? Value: 1.4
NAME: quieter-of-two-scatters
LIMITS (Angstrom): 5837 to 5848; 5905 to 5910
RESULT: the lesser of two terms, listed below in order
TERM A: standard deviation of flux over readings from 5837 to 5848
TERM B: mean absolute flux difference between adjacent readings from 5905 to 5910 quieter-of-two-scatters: 0.132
